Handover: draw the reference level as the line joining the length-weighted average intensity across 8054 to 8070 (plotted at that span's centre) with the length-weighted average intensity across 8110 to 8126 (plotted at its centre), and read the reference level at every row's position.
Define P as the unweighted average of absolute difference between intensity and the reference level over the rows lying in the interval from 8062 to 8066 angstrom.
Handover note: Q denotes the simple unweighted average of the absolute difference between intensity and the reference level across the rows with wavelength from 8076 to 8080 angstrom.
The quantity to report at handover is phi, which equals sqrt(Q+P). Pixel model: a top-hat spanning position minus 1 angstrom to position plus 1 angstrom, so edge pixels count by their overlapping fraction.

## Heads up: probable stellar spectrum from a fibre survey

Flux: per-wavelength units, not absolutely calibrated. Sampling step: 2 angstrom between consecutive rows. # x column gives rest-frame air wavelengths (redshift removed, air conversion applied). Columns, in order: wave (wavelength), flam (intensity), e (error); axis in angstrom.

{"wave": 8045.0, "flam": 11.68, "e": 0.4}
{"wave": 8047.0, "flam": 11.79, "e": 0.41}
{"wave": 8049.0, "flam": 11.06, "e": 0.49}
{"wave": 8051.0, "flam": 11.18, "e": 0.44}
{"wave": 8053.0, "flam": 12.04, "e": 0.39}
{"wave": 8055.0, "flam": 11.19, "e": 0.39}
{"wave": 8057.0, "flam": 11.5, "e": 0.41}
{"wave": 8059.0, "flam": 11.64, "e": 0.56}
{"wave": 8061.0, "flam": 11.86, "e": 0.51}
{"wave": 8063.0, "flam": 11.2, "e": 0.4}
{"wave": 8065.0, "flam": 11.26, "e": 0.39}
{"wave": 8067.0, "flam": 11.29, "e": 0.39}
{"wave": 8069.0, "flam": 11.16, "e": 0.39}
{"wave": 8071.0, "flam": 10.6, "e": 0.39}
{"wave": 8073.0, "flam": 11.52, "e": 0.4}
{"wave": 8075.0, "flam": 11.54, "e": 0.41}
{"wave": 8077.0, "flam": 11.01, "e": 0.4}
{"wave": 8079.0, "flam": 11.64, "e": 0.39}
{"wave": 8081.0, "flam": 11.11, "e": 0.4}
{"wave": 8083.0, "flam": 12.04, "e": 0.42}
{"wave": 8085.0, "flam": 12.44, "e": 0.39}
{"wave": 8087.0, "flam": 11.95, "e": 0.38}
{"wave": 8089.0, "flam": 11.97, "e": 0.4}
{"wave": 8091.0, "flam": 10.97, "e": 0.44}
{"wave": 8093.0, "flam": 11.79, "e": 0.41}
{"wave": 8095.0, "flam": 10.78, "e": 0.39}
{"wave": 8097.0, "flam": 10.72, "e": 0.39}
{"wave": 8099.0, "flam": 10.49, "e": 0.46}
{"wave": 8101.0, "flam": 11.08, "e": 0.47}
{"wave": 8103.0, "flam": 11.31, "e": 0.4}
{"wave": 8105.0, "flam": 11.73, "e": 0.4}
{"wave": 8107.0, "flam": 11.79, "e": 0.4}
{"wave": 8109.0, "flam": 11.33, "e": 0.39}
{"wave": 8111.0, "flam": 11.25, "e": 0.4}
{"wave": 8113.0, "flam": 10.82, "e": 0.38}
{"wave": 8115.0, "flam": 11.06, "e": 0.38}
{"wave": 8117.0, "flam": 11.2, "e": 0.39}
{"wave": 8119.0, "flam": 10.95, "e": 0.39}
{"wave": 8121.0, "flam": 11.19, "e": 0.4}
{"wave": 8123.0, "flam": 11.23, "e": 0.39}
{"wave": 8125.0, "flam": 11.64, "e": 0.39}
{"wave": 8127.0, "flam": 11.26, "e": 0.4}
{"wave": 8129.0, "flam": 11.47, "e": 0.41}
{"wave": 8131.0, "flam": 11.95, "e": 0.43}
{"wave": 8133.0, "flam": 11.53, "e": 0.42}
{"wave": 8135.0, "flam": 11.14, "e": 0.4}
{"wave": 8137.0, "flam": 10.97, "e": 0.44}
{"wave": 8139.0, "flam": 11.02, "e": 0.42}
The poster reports 0.68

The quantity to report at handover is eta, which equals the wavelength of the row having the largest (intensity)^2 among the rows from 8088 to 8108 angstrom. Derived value 8089.0 angstrom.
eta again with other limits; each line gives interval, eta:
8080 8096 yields 8085.0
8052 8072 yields 8053.0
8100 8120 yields 8107.0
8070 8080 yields 8079.0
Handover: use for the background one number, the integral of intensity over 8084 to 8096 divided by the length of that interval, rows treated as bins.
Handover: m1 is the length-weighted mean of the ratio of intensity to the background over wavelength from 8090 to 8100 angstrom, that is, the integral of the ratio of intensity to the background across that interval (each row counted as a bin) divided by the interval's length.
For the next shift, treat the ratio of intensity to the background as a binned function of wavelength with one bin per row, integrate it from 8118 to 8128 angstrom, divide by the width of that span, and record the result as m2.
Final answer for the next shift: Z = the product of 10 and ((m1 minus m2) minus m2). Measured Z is -9.9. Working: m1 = 0.940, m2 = 0.966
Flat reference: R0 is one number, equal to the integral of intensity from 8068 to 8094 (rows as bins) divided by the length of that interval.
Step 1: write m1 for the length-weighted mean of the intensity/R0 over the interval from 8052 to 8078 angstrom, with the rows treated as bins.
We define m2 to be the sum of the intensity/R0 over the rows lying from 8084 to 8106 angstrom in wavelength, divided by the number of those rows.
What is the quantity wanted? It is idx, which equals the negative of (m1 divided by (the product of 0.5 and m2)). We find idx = -2.00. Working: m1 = 0.987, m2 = 0.99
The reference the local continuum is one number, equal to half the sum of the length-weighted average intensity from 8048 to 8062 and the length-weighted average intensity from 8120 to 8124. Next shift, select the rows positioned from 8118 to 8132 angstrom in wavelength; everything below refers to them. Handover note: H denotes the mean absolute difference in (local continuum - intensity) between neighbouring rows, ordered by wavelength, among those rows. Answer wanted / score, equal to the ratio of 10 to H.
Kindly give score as 34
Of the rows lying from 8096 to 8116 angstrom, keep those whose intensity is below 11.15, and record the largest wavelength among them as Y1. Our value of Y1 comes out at 8115.0 angstrom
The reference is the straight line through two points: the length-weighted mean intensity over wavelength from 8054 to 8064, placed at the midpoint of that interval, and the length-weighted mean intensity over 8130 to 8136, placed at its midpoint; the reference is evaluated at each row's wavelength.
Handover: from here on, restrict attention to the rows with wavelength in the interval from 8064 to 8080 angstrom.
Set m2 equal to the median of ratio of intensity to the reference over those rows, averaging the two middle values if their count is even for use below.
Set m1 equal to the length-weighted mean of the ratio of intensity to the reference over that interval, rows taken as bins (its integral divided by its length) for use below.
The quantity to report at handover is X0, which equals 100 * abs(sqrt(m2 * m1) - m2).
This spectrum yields 0.1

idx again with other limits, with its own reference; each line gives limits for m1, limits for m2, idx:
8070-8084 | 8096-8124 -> -2.04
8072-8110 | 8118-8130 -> -2.03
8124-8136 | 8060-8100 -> -2.02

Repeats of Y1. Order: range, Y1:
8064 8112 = 8101.0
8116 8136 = 8135.0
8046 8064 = 8049.0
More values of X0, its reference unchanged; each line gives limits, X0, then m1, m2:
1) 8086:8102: 0.8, 0.97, 0.96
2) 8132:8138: 0.3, 0.97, 0.97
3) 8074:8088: 0.1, 1.02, 1.01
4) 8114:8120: 0.0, 0.96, 0.96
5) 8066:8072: 0.6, 0.96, 0.97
